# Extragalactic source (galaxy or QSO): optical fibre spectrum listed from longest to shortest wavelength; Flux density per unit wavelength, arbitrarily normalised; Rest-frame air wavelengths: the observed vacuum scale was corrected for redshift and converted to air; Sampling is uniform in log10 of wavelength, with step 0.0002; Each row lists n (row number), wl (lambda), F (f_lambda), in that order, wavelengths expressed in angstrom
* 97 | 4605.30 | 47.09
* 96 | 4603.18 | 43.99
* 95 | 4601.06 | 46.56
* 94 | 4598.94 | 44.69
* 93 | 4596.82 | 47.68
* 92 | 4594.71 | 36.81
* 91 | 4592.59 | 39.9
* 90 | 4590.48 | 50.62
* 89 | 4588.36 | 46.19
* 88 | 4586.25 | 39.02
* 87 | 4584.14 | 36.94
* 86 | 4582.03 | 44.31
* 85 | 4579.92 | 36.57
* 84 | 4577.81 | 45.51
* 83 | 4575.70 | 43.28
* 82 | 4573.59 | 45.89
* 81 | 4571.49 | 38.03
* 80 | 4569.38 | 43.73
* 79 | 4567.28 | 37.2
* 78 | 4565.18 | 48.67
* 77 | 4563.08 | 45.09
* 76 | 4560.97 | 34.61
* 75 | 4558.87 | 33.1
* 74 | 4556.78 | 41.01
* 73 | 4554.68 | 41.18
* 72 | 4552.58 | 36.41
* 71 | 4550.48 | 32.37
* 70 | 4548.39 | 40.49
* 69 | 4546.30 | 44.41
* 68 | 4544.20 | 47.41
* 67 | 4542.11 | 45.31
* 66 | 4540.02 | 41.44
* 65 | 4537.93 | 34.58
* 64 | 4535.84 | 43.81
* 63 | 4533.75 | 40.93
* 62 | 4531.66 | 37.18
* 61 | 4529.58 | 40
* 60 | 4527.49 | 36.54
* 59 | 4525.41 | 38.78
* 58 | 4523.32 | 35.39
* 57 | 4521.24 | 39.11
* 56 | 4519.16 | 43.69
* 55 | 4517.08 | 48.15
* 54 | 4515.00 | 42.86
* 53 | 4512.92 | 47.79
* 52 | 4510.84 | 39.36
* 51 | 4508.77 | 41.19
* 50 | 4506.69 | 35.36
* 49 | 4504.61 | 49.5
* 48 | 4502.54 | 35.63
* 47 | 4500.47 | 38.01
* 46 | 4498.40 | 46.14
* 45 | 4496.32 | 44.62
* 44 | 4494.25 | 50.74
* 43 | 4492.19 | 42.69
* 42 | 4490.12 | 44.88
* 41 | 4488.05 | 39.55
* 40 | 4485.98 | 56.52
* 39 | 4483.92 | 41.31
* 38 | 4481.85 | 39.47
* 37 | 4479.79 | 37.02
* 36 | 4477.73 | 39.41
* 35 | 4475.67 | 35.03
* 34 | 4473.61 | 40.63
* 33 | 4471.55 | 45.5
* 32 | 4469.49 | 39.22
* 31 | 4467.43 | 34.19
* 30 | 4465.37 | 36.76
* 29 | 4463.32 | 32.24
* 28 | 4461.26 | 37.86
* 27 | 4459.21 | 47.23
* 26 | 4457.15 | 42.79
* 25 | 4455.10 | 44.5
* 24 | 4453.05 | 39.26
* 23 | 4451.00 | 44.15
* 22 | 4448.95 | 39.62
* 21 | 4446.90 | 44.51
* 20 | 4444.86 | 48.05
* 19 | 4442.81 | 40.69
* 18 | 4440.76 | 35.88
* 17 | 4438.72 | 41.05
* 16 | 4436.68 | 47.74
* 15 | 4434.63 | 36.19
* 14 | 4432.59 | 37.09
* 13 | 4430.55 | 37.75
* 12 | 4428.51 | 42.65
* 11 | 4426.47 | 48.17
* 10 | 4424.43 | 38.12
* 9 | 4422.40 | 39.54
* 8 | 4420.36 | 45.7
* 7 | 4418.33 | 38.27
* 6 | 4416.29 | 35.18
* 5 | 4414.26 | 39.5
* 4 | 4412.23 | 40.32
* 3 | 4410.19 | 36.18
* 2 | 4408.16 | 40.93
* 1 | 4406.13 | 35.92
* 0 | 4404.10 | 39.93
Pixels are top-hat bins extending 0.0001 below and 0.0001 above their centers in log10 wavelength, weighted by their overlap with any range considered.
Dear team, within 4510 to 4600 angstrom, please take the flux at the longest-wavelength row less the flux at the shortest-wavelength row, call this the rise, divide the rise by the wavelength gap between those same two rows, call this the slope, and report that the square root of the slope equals 0.25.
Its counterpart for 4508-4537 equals 0.31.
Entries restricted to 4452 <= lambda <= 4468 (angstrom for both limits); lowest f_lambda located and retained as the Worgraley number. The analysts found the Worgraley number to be 32.24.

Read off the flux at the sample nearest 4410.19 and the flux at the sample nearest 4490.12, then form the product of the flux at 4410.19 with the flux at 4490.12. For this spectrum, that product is 1624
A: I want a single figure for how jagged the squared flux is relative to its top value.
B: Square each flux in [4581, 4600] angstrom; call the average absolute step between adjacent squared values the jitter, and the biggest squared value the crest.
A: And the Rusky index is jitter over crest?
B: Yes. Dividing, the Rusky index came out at 0.20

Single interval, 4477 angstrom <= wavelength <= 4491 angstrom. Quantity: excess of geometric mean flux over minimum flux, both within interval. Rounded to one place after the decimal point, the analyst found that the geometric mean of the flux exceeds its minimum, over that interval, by 5.2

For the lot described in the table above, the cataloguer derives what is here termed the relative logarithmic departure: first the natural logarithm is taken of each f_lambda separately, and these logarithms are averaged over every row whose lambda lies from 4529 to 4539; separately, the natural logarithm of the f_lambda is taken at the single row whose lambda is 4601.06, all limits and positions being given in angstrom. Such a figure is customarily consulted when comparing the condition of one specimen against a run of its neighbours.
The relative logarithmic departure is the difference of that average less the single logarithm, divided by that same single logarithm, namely -0.045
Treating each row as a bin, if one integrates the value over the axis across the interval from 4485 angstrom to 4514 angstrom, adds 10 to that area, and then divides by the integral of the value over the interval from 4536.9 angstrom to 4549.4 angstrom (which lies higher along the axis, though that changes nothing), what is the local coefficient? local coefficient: 2.4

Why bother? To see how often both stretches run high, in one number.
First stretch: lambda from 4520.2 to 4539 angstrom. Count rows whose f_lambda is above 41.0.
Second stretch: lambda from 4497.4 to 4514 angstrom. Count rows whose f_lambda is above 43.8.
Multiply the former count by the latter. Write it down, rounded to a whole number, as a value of 3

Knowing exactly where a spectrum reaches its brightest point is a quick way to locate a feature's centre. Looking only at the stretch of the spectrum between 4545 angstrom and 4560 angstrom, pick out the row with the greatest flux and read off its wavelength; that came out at 4546.30 angstrom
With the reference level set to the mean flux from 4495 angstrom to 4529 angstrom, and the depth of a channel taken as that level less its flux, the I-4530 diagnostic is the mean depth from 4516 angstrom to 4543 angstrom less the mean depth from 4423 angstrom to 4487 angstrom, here 0.6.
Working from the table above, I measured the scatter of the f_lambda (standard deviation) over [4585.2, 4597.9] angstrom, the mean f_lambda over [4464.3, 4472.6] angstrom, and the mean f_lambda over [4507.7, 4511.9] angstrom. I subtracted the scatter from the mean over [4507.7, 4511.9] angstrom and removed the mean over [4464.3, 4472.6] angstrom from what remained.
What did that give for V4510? -4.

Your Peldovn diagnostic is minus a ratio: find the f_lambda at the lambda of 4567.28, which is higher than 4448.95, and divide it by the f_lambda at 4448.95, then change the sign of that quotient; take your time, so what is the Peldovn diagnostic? -0.94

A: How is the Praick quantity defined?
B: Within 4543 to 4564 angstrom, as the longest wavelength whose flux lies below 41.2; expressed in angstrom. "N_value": 4560.97 angstrom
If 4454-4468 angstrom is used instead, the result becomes 4467.43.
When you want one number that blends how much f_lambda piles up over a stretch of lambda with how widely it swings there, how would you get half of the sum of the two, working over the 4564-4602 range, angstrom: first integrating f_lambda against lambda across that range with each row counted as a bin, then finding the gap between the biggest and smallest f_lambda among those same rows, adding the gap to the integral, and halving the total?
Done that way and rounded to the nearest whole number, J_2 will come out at 821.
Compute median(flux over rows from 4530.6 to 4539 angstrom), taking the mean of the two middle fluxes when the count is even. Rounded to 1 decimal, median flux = 39.1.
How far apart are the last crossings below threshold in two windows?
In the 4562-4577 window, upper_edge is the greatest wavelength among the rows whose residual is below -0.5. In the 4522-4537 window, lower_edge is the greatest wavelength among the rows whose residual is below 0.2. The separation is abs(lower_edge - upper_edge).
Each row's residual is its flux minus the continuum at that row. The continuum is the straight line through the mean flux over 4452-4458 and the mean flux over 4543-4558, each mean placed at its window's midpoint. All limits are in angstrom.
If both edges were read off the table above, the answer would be 37.7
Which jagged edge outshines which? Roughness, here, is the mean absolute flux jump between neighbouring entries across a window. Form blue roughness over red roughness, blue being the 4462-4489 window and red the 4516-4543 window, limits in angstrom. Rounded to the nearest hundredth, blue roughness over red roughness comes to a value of 1.41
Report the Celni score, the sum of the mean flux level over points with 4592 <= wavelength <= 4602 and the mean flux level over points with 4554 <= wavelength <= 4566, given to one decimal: 83.7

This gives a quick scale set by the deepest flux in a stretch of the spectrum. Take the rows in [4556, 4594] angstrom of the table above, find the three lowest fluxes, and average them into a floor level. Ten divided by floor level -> 0.288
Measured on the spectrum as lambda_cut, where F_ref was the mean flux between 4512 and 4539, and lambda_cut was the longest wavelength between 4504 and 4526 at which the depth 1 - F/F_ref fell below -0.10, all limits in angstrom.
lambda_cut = 4517.08 angstrom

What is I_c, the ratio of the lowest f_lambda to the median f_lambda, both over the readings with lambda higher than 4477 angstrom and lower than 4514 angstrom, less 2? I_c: -1.14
